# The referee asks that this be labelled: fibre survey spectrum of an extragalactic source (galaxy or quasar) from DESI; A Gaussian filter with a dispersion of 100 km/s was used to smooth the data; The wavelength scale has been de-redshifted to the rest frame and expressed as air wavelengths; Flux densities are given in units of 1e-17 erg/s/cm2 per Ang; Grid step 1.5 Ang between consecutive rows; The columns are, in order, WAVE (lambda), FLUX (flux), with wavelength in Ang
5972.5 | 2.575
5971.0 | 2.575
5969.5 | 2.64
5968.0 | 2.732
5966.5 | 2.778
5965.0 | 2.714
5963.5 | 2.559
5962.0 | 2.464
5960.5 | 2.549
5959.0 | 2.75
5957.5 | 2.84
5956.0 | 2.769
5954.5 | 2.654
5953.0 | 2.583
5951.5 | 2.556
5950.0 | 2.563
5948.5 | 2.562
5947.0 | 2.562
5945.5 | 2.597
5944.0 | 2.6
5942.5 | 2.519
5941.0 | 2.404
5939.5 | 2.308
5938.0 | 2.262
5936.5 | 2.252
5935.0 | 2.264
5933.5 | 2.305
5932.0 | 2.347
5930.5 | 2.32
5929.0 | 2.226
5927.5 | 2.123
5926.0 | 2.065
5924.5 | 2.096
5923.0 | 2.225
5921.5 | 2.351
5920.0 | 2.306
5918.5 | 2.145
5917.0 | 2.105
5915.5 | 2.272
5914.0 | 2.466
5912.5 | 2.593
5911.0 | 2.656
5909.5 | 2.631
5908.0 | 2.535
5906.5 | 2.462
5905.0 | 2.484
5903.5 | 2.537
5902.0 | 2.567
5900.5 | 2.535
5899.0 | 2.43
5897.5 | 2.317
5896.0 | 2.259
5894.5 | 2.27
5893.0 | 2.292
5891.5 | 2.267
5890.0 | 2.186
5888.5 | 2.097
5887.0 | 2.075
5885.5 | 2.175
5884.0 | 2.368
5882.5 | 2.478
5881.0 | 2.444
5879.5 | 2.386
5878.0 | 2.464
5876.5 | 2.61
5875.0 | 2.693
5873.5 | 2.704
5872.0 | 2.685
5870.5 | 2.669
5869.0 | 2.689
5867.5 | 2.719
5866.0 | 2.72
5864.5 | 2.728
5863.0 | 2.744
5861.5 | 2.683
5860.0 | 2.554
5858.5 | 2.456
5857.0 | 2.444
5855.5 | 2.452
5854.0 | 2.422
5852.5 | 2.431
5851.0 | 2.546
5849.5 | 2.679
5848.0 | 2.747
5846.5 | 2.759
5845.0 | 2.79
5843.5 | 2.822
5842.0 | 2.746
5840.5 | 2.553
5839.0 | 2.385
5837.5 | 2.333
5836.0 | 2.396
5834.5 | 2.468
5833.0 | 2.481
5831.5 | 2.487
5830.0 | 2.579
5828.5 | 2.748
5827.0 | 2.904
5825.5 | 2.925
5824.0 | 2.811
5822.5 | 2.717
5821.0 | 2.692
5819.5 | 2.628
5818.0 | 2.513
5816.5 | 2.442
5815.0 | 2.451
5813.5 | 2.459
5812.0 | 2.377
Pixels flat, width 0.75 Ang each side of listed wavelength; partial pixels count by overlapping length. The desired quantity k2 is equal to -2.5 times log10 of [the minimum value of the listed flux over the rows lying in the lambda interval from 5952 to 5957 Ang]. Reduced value -1.03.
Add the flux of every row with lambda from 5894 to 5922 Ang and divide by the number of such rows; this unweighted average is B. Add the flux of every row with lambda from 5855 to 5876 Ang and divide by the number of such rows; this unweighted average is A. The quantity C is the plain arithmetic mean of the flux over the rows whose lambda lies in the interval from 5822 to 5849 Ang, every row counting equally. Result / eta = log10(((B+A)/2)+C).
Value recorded 0.714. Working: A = 2.64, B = 2.42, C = 2.65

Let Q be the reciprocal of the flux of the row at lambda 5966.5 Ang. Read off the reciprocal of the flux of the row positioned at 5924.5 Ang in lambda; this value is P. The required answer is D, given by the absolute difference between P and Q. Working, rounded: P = 0.477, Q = 0.36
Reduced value 0.117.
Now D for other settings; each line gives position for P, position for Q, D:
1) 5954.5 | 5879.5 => 0.042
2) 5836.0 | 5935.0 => 0.024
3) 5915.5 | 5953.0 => 0.053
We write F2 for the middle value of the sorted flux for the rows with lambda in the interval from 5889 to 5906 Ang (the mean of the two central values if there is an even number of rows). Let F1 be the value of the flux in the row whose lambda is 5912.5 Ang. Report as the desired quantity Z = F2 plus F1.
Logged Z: 4.91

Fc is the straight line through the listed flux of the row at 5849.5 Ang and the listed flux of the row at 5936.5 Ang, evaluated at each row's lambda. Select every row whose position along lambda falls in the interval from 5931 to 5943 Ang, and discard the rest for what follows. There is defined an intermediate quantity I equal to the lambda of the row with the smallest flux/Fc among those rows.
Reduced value 5936.5 Ang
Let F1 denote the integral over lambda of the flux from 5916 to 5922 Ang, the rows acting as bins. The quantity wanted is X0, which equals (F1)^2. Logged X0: 178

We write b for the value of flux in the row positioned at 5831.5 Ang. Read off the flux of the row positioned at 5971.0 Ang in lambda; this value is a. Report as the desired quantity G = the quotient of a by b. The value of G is 1.04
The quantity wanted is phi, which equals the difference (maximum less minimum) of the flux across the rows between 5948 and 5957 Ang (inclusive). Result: 0.21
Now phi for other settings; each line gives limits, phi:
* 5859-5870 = 0.19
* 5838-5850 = 0.44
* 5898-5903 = 0.14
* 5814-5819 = 0.07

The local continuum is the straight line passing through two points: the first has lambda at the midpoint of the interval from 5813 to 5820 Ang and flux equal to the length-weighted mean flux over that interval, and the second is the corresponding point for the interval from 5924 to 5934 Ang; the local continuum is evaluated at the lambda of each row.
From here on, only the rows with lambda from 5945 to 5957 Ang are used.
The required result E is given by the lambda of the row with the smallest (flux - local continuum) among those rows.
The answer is 5947.0 Ang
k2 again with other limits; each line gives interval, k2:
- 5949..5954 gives -1.02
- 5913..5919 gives -0.81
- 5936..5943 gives -0.88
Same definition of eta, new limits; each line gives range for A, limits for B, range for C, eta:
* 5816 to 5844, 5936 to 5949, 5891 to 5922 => 0.693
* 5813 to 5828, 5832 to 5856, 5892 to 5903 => 0.698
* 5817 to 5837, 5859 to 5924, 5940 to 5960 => 0.713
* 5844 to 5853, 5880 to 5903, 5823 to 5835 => 0.713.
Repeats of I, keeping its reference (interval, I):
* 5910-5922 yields 5917.0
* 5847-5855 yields 5854.0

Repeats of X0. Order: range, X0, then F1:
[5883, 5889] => 173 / 13.2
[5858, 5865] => 340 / 18.5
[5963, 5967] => 115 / 10.7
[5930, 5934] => 87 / 9.3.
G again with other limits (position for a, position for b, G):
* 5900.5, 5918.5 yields 1.18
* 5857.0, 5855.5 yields 1.00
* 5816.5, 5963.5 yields 0.95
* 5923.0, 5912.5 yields 0.86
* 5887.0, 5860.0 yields 0.81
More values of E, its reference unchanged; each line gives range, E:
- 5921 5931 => 5926.0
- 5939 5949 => 5939.5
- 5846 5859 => 5854.0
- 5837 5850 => 5837.5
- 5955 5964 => 5962.0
